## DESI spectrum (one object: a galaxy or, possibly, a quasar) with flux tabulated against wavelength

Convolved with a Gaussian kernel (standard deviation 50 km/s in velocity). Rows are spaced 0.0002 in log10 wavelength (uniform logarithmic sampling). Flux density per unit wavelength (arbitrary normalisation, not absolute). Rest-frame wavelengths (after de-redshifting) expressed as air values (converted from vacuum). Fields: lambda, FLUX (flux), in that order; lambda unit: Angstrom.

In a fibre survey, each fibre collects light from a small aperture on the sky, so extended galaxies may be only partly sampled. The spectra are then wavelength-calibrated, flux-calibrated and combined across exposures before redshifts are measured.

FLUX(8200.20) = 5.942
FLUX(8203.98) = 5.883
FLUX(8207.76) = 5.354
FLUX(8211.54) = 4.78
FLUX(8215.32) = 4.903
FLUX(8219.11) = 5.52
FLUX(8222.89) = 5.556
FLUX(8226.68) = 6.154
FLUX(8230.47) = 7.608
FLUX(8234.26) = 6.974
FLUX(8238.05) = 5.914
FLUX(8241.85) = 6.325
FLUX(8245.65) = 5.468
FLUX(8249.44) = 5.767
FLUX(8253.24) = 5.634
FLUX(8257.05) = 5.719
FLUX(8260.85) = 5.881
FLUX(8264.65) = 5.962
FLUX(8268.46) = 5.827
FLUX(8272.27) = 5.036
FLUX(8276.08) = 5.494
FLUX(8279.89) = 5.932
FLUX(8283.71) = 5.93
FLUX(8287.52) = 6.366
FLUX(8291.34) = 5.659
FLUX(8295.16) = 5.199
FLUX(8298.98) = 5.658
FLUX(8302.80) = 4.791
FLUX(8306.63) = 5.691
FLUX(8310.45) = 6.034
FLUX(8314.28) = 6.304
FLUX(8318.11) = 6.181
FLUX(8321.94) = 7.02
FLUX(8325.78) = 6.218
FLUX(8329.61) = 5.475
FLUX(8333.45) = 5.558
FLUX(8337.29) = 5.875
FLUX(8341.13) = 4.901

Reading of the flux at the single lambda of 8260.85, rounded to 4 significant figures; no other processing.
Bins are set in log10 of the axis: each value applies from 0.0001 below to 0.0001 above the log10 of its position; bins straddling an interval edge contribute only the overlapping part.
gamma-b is 5.881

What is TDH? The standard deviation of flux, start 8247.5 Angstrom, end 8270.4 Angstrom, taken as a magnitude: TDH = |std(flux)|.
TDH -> 0.1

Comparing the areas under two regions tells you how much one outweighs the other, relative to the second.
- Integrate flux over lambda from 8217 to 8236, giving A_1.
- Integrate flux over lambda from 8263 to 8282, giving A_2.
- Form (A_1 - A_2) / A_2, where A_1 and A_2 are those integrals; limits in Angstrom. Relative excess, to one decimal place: 0.1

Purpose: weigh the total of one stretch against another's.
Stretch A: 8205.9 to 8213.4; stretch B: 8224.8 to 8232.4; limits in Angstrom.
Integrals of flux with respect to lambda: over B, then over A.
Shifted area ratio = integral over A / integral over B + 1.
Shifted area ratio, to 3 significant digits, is 1.73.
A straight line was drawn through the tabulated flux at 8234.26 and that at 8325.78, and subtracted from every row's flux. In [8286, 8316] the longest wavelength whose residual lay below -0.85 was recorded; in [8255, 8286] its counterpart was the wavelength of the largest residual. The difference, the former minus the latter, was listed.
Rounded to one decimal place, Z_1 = 19.1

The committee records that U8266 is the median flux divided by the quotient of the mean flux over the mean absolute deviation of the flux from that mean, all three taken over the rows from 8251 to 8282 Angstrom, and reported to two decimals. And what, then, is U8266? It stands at 0.23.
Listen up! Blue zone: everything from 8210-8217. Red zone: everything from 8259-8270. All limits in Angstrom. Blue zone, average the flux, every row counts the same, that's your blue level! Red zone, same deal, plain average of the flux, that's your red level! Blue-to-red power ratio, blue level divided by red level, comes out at 0.82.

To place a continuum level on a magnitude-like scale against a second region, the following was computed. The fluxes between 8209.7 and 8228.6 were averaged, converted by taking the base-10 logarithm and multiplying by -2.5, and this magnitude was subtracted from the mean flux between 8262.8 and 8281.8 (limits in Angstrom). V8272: 7.5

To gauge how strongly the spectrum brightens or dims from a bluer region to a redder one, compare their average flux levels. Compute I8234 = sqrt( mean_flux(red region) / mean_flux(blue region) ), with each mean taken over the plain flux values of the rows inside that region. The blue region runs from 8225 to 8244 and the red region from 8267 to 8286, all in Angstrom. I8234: 0.93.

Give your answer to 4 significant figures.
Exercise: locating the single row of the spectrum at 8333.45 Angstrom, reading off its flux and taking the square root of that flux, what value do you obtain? 2.358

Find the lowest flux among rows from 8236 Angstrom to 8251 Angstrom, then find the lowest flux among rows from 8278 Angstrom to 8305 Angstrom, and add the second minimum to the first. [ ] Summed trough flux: 10.26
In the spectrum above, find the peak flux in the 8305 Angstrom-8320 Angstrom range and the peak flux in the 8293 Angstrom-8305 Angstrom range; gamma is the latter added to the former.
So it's 12.0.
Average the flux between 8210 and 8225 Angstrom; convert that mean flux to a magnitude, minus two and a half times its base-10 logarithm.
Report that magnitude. -1.79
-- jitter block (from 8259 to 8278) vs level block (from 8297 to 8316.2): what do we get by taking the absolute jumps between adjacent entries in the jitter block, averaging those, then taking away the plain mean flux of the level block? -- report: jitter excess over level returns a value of -5.33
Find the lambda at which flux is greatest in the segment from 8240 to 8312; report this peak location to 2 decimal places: 8287.52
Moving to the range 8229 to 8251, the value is 8230.47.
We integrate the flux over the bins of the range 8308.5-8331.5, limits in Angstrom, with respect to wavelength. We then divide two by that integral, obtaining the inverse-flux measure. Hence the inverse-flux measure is 0.0140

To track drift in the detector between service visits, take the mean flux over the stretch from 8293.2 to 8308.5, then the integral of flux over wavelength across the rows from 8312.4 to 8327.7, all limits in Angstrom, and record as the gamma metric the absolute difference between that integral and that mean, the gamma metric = 93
